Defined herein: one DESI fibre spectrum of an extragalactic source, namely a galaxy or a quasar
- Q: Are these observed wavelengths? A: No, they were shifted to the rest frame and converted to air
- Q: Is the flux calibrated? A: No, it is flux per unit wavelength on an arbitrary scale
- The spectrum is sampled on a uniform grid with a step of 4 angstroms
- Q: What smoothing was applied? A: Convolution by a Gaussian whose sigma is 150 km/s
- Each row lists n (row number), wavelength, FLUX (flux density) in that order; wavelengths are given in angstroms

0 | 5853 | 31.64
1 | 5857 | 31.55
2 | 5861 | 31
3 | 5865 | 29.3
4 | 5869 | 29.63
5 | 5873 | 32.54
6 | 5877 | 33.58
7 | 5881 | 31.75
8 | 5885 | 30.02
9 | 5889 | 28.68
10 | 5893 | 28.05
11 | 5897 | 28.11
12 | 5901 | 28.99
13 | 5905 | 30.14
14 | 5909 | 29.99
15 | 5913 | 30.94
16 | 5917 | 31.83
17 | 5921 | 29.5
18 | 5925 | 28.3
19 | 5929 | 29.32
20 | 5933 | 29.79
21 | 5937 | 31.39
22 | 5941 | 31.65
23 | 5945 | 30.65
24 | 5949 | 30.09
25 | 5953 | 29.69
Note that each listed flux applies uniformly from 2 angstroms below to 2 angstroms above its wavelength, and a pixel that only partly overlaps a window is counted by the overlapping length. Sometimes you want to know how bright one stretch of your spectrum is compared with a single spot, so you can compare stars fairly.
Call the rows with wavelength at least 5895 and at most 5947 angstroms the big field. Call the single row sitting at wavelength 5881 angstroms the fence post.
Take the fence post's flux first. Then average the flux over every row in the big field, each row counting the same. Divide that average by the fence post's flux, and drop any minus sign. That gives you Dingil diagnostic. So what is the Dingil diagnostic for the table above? 0.946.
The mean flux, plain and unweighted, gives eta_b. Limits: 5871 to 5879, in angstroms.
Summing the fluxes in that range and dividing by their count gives 33.1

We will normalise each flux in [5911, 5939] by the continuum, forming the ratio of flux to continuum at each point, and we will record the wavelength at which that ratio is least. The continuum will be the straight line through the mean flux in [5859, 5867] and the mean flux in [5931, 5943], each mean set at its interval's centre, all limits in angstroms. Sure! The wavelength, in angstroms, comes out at 5925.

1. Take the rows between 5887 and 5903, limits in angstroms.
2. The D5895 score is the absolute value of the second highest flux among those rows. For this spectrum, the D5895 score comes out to 28.7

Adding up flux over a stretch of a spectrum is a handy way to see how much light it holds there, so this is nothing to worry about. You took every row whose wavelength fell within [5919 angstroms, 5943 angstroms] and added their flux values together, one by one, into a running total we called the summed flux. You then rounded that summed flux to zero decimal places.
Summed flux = 180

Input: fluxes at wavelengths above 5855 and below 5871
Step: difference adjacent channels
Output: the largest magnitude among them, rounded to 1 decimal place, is 1.7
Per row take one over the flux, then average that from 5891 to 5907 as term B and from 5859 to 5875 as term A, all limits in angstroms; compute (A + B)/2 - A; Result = 0.0010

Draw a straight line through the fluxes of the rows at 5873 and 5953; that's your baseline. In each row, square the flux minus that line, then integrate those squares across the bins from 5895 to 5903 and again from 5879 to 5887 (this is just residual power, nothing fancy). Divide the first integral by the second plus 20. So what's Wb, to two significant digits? 2.0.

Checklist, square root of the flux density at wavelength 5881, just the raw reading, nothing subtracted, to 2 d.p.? 5.63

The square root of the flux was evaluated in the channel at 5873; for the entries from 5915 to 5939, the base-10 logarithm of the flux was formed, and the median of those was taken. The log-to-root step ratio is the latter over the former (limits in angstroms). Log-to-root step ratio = 0.258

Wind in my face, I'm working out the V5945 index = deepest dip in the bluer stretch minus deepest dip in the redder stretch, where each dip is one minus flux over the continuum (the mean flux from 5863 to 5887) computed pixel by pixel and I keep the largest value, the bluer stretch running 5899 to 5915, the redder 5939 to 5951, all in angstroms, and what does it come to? 0.035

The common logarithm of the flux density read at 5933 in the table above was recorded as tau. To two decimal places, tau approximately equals 1.47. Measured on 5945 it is 1.49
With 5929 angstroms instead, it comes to 1.47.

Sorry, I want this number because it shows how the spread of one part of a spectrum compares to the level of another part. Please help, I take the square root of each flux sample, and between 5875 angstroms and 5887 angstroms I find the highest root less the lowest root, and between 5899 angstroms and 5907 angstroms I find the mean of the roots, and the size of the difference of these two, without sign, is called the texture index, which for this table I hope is 5.12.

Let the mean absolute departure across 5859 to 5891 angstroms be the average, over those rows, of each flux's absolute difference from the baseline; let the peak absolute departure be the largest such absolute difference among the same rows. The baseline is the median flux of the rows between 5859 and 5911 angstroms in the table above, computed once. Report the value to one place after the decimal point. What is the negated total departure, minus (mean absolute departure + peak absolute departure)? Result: -5.0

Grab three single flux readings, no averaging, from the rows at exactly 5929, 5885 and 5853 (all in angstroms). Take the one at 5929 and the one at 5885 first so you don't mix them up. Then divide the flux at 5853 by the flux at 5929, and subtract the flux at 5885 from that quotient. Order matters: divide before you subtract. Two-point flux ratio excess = -28.9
